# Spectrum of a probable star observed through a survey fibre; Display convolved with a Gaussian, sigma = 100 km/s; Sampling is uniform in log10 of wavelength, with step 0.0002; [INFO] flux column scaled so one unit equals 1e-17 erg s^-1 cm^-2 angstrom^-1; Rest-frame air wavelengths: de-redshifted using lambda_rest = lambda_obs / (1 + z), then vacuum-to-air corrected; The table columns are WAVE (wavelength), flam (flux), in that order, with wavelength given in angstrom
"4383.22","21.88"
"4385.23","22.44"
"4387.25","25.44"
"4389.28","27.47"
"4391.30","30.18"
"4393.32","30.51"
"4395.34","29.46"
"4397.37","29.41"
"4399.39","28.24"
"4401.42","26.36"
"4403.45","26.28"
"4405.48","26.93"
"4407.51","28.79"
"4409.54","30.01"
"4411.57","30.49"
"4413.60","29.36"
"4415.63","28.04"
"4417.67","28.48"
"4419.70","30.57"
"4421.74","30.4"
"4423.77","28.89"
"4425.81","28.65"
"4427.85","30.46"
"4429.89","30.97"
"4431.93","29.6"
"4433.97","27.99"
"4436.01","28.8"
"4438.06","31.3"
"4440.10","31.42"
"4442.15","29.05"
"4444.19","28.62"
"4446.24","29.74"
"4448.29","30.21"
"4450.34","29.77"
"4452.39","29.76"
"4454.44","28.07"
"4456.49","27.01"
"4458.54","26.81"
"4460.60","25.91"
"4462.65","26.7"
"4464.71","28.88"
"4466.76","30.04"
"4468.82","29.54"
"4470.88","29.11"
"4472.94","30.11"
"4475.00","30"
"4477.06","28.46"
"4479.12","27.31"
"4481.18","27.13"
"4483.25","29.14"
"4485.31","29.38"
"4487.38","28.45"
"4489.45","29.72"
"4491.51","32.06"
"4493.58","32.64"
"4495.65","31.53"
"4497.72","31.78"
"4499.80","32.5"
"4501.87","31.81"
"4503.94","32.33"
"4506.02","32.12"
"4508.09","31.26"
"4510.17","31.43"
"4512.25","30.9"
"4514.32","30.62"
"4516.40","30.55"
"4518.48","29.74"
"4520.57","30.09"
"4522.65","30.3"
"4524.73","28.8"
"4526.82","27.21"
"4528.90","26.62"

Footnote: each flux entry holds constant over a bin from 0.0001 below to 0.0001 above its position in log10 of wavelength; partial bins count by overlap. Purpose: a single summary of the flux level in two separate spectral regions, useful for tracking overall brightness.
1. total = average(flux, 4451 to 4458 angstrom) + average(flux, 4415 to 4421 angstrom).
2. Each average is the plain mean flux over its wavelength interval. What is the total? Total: 57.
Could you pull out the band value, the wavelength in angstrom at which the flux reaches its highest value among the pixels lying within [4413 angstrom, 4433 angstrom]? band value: 4429.89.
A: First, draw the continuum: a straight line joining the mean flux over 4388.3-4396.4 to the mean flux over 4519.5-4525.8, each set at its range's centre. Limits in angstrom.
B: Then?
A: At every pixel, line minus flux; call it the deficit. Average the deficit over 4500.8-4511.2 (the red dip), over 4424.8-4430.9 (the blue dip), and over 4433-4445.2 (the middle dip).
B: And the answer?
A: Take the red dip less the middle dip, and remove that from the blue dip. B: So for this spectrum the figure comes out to 1.6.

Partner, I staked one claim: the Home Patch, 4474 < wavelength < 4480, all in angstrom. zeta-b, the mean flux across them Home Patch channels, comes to 28.6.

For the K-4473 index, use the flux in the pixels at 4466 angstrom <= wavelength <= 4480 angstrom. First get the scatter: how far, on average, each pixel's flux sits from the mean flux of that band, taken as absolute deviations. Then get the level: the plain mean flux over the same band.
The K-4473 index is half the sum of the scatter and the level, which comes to 15.0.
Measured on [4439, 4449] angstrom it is 15.3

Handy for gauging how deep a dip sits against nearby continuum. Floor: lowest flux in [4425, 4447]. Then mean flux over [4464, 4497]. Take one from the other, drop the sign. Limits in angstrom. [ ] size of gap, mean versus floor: 1.6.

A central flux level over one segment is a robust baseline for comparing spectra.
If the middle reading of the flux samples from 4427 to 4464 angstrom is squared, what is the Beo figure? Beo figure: 860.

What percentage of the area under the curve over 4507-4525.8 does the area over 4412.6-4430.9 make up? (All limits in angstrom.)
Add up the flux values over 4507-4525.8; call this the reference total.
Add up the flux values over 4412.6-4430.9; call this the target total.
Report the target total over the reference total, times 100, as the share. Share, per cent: 97.1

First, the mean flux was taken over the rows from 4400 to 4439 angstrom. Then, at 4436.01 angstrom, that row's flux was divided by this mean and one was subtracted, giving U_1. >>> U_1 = -0.01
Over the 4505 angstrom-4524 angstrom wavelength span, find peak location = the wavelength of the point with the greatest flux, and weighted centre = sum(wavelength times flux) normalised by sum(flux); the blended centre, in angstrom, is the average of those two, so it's 4510.1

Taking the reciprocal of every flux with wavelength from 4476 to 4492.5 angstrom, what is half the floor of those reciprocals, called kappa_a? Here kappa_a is 0.0156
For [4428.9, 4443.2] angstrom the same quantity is 0.0159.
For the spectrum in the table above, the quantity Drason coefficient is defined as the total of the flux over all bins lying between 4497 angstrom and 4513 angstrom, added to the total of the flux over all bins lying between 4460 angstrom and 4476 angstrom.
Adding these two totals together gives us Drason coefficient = 484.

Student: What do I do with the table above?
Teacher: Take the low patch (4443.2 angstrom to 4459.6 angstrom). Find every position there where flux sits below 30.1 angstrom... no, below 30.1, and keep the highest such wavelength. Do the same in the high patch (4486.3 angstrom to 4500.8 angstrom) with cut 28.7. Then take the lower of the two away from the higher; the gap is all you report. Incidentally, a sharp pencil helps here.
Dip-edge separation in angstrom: 28.8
